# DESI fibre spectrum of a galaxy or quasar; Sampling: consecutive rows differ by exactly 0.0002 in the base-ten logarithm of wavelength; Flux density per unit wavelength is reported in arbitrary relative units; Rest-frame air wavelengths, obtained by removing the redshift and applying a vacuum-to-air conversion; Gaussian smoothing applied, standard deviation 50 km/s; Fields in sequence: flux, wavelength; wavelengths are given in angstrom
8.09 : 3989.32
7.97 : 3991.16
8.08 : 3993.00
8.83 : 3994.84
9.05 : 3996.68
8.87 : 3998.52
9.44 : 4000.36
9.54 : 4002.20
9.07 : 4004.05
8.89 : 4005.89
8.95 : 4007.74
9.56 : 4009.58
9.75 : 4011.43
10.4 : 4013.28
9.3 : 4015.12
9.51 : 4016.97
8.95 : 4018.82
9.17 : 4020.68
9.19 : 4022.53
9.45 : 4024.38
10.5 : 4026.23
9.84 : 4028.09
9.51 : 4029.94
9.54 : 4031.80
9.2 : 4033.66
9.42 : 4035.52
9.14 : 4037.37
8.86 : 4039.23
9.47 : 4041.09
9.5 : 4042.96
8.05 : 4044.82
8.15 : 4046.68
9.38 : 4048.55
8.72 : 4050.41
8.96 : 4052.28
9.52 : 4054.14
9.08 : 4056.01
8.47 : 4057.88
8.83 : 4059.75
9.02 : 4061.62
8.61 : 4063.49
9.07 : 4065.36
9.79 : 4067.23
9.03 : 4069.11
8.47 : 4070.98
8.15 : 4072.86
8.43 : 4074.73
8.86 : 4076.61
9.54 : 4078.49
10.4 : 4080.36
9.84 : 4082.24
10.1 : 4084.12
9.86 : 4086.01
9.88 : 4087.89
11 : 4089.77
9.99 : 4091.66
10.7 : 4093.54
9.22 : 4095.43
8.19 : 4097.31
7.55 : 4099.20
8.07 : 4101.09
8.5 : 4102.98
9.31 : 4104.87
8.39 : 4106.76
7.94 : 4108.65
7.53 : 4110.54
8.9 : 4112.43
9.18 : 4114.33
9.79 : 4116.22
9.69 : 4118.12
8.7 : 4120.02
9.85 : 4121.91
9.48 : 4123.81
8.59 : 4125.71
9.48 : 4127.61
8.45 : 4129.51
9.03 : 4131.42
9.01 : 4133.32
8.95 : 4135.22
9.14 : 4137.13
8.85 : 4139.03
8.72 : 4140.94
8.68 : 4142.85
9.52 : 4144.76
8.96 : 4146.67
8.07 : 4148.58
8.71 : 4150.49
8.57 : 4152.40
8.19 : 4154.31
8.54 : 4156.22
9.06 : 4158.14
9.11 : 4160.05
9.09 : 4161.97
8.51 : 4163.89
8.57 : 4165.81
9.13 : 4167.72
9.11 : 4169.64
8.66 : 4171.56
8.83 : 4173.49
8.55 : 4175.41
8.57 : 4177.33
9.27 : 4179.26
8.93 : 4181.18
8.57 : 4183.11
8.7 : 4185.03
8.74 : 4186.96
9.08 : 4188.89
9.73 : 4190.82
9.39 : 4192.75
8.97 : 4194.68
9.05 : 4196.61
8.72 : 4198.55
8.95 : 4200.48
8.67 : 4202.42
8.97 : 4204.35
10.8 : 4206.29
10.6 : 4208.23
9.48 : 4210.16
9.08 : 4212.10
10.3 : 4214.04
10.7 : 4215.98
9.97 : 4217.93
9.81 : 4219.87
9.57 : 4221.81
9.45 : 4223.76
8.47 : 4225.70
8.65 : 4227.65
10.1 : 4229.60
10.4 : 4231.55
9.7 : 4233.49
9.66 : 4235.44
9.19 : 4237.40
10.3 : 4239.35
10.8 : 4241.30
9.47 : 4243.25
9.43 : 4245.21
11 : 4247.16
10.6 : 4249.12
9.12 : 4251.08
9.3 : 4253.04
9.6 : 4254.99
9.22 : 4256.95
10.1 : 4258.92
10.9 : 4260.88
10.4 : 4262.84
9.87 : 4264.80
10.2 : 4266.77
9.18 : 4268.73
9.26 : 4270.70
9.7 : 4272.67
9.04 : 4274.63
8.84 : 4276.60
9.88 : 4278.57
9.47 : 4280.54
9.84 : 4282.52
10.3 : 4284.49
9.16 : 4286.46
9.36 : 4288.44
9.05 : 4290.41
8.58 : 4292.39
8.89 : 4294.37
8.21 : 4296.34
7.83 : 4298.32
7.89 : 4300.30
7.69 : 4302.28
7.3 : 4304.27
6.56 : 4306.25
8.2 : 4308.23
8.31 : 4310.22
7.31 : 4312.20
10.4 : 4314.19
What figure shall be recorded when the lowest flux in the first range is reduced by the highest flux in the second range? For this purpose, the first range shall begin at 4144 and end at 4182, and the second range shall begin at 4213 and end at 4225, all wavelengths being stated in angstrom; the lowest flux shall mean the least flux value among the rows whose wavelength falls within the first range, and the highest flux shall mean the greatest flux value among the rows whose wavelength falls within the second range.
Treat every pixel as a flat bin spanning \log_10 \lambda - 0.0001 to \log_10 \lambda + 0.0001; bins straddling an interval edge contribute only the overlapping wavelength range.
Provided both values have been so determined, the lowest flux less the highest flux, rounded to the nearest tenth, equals -2.6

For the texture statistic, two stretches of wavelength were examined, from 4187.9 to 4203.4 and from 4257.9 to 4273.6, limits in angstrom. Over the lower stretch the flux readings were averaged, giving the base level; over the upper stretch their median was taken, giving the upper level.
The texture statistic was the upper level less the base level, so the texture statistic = 0.9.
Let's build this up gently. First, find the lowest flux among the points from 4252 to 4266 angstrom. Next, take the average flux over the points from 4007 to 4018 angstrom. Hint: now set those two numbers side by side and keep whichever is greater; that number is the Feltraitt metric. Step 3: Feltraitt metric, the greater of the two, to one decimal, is 9.6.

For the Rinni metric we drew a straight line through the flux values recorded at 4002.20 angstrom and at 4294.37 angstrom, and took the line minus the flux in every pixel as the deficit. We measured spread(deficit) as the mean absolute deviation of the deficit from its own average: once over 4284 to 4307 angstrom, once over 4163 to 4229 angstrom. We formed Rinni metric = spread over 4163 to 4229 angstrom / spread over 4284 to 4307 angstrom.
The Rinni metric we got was 0.66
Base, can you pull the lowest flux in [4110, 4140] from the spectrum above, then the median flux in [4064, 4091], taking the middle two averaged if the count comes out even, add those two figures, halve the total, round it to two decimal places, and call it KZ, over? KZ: 8.60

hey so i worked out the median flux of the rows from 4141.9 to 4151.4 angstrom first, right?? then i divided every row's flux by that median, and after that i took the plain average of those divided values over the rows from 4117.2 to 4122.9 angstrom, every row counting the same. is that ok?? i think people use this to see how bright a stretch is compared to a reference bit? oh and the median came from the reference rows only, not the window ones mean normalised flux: 1.08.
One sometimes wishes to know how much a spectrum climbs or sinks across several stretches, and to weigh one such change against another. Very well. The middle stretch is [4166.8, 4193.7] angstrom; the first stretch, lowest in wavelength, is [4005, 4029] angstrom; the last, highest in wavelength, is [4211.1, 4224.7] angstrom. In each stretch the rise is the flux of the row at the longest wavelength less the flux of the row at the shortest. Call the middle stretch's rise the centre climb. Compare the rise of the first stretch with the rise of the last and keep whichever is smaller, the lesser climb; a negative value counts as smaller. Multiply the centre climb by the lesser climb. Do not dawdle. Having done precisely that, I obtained 0.1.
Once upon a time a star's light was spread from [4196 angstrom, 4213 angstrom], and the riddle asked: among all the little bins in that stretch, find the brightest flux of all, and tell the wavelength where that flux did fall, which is 4206.29 angstrom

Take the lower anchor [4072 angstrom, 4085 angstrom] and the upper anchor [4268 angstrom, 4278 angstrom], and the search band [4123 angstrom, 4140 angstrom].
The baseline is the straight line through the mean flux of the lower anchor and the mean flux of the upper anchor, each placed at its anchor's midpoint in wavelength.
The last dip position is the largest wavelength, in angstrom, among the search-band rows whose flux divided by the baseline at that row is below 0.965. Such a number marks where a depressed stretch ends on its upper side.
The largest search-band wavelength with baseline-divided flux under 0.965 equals 4139.03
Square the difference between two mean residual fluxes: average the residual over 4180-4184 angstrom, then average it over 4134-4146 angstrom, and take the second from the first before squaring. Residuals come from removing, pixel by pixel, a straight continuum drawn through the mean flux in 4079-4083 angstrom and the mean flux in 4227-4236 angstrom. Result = 0.0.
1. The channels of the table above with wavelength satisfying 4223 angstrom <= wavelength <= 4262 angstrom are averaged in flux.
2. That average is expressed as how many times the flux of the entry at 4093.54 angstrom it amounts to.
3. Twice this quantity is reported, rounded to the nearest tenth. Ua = 1.8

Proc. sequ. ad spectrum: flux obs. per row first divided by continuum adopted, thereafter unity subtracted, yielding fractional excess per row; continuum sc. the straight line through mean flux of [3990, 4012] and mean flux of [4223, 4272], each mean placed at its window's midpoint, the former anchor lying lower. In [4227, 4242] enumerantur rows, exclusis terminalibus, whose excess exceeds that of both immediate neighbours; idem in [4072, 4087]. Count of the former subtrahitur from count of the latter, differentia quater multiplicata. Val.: 4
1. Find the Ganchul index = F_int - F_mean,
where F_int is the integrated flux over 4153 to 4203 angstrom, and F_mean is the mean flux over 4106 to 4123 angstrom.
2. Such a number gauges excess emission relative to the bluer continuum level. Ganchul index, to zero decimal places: 435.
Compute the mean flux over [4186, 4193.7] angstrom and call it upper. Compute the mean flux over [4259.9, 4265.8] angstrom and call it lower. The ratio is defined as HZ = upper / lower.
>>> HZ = 0.89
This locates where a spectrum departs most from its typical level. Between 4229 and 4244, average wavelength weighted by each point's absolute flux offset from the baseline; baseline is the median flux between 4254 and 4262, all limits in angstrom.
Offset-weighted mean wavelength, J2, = 4237.6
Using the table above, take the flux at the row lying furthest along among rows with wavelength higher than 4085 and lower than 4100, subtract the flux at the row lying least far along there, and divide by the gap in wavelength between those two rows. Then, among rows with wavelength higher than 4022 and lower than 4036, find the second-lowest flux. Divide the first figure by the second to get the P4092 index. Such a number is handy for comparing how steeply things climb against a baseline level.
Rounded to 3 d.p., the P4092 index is -0.019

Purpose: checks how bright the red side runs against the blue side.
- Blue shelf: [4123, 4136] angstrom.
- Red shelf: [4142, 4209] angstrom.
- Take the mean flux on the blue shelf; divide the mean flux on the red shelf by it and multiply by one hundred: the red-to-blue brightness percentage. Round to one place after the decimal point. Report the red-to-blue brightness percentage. 99.6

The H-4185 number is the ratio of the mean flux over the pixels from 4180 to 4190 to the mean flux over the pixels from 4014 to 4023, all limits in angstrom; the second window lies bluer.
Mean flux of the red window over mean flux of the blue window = 0.95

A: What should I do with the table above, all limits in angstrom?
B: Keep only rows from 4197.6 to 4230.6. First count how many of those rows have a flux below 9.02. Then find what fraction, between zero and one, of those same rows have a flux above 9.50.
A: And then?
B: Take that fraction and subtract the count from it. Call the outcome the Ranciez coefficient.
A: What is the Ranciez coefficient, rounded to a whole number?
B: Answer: -6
